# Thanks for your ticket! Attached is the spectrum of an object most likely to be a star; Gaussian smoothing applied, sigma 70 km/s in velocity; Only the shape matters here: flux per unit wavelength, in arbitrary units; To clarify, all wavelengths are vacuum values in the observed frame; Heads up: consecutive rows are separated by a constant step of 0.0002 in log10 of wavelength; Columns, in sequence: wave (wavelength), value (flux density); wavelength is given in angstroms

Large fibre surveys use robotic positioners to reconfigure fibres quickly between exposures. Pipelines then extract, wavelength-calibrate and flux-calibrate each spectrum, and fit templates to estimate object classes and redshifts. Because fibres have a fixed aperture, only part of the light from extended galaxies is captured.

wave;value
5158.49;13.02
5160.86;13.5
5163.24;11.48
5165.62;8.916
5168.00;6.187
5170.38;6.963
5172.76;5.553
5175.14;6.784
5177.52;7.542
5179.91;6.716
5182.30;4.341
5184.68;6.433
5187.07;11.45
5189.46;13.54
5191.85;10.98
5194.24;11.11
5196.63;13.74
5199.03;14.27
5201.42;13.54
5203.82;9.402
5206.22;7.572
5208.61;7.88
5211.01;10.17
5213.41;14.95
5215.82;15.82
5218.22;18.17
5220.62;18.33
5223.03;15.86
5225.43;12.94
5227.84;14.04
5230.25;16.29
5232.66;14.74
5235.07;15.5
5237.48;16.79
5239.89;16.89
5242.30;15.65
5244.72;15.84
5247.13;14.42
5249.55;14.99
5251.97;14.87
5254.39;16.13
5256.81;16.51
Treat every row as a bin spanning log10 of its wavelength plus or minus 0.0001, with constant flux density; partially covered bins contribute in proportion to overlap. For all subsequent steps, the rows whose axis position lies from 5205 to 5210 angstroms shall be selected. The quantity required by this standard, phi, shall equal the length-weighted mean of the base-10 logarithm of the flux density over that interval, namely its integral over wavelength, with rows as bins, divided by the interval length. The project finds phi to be 0.89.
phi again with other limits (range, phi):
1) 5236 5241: 1.23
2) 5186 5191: 1.09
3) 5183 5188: 0.90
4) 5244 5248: 1.18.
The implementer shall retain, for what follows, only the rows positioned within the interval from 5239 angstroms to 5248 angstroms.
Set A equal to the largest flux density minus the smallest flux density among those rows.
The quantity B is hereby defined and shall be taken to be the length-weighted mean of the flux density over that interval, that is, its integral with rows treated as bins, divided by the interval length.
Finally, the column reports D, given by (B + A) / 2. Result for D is 9.1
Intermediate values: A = 2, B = 15.7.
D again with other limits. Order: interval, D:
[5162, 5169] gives 7.1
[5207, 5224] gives 12.4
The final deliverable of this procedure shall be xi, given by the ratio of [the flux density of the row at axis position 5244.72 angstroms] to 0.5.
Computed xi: 32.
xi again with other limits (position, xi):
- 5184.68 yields 13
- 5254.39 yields 32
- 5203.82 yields 19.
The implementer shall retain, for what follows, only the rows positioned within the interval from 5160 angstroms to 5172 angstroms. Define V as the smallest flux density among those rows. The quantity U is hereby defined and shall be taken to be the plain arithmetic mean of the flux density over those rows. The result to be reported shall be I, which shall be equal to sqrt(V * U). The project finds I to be 8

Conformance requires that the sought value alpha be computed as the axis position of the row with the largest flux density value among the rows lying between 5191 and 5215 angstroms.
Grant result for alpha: 5213.41 angstroms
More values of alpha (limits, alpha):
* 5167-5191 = 5189.46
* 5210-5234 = 5220.62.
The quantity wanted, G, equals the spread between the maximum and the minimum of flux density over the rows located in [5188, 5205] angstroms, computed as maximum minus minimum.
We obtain 4.9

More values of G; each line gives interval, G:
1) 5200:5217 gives 8.2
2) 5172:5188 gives 7.1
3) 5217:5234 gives 5.4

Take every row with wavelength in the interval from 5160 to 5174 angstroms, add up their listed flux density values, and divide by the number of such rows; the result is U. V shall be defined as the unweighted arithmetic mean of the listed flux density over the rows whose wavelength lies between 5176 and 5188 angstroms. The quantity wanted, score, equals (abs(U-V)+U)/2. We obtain 5.1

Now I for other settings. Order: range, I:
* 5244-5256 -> 15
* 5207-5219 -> 10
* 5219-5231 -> 14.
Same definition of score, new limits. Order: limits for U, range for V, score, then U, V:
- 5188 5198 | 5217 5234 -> 7.9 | 12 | 16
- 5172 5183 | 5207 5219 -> 6.7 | 6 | 13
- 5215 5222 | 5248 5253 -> 10.0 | 17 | 15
